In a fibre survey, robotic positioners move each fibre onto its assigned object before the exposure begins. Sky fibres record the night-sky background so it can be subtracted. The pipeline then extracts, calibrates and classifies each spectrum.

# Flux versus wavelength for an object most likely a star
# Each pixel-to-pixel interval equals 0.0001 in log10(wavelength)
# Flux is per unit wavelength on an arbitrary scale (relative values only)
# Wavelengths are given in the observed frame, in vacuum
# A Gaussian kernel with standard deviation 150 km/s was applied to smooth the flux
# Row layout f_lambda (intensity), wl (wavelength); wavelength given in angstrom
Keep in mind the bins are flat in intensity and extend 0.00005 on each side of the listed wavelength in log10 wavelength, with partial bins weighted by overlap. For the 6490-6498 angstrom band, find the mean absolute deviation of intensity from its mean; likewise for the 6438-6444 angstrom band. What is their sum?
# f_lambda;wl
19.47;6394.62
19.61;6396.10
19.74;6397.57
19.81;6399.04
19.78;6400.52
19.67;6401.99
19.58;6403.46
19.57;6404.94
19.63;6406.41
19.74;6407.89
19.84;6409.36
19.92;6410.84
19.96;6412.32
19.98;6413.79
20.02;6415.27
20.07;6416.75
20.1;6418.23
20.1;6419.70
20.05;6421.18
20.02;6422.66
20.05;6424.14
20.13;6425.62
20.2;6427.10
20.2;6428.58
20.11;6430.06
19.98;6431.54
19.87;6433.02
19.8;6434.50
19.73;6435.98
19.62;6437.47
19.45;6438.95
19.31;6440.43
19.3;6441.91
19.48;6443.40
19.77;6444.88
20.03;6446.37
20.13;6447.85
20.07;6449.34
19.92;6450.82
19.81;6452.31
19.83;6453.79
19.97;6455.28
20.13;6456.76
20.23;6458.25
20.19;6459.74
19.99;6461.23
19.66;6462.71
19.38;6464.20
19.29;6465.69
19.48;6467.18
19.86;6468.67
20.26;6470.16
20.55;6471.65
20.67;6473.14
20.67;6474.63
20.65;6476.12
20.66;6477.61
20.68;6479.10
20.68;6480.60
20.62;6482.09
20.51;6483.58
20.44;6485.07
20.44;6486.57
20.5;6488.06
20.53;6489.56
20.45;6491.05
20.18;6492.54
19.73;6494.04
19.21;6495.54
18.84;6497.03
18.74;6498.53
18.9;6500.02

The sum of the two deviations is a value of 0.61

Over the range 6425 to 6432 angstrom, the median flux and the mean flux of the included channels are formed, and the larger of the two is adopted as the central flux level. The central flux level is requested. 20.1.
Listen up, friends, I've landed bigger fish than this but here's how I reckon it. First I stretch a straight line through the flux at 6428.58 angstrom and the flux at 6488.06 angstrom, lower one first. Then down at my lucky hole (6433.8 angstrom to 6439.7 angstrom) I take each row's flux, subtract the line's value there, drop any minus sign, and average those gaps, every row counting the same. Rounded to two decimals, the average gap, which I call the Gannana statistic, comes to 0.59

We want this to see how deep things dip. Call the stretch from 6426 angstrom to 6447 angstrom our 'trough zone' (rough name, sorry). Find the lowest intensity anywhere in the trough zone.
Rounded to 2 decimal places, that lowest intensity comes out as 19.30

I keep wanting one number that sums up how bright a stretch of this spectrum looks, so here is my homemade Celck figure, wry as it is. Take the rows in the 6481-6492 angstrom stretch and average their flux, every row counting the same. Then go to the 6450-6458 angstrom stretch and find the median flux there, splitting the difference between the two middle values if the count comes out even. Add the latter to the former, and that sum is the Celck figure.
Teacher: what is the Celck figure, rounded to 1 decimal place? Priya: 40.4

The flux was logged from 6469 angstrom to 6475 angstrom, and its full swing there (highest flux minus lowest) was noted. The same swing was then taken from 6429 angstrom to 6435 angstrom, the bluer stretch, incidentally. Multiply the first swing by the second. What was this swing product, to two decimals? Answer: 0.13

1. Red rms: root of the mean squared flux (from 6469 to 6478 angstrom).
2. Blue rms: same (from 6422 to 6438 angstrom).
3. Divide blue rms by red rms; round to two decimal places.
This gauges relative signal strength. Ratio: 0.97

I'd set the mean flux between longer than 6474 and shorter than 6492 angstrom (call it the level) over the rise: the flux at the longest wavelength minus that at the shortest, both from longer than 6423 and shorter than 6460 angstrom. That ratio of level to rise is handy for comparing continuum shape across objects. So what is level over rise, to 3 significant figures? 147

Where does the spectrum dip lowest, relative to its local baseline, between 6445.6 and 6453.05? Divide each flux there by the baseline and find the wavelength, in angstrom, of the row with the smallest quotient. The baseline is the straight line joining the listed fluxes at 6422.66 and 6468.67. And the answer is 6452.31 angstrom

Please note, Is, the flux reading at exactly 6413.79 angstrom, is 19.98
